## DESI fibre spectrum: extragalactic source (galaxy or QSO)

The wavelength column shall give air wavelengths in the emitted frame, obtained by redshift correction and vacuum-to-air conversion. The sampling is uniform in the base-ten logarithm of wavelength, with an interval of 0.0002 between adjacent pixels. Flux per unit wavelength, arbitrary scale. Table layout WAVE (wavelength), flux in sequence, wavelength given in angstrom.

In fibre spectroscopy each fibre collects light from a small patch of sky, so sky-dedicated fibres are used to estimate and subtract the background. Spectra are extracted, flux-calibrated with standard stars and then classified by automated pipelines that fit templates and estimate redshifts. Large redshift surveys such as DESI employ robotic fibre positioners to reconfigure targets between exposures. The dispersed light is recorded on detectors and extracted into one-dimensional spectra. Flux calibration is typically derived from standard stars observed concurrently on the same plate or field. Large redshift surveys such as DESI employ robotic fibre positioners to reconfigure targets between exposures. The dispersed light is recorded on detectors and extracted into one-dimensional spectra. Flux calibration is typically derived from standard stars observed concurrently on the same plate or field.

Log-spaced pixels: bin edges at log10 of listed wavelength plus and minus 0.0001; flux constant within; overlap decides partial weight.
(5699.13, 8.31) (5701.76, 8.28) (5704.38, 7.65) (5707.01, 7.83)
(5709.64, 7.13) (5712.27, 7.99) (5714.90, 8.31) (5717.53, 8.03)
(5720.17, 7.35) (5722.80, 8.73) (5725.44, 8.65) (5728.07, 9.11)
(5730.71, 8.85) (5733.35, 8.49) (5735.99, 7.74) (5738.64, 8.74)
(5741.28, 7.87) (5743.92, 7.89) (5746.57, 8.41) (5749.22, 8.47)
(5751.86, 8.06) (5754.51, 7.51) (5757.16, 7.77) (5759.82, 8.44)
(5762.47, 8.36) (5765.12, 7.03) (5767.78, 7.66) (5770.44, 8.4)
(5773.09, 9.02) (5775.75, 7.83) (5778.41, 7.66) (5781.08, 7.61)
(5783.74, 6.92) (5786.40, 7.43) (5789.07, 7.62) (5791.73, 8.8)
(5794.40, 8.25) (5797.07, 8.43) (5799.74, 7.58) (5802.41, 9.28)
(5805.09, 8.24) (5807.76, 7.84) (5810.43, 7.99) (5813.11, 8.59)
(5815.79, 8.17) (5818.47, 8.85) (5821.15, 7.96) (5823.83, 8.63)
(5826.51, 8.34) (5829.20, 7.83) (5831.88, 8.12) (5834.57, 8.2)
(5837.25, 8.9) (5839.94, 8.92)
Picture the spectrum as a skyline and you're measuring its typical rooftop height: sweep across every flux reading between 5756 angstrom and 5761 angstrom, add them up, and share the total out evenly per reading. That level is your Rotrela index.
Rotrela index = 8.1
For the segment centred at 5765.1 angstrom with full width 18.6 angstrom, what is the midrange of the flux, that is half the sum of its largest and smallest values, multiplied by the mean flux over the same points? 65.0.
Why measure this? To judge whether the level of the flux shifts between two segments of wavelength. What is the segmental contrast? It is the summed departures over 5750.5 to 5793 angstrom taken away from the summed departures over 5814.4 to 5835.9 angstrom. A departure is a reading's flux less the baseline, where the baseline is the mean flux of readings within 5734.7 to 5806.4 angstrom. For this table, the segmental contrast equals 4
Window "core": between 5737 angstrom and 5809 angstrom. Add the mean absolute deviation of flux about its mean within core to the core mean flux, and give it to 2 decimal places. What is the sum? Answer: 8.51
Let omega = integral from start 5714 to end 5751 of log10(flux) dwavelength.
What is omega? 34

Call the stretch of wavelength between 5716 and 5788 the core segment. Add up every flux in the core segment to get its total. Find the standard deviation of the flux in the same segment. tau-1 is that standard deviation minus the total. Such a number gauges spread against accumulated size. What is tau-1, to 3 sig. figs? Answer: -217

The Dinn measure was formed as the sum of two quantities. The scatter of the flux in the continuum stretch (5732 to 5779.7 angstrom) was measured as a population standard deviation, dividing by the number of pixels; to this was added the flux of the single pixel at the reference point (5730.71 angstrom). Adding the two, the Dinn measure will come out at 9.3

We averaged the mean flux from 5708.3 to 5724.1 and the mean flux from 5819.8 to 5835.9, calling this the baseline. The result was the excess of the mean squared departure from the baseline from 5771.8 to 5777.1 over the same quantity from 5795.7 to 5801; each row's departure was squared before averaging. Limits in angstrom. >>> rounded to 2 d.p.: 0.31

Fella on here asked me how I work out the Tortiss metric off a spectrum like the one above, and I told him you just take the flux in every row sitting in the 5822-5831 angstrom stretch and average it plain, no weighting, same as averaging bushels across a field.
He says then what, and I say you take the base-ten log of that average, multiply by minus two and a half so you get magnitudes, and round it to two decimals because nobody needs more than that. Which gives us -2.29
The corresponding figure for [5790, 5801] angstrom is -2.29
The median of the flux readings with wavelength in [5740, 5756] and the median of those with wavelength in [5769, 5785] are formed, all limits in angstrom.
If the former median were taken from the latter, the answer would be -0.23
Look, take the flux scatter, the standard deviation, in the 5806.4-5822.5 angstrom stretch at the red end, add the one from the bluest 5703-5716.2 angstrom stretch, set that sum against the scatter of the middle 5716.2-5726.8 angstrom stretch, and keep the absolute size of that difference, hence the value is 0.20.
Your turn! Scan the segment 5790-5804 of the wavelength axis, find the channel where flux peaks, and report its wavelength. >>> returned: 5802.41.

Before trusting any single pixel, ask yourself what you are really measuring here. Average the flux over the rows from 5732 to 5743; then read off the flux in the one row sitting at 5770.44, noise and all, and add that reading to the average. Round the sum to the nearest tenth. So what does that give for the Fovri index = 16.6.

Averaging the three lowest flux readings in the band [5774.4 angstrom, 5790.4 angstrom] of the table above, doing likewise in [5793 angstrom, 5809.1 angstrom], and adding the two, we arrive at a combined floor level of 15.2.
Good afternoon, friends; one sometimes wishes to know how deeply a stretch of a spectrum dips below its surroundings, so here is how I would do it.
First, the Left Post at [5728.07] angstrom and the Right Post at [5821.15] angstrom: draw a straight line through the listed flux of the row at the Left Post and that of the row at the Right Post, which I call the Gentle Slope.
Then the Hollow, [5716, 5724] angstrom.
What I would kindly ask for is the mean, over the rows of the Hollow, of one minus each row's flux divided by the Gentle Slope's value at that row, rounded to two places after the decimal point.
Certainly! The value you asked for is 0.13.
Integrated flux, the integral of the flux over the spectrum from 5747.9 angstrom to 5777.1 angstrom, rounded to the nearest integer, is 235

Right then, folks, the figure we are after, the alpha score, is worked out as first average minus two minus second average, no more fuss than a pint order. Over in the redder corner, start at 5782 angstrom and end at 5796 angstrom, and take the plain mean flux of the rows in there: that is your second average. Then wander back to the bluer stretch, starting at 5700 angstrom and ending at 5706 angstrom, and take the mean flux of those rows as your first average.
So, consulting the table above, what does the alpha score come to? -1.8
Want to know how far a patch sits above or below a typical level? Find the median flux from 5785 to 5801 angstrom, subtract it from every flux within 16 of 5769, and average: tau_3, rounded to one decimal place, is -0.1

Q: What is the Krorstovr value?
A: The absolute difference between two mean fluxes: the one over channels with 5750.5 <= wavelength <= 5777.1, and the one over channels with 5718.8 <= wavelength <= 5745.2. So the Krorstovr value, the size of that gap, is 0.33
